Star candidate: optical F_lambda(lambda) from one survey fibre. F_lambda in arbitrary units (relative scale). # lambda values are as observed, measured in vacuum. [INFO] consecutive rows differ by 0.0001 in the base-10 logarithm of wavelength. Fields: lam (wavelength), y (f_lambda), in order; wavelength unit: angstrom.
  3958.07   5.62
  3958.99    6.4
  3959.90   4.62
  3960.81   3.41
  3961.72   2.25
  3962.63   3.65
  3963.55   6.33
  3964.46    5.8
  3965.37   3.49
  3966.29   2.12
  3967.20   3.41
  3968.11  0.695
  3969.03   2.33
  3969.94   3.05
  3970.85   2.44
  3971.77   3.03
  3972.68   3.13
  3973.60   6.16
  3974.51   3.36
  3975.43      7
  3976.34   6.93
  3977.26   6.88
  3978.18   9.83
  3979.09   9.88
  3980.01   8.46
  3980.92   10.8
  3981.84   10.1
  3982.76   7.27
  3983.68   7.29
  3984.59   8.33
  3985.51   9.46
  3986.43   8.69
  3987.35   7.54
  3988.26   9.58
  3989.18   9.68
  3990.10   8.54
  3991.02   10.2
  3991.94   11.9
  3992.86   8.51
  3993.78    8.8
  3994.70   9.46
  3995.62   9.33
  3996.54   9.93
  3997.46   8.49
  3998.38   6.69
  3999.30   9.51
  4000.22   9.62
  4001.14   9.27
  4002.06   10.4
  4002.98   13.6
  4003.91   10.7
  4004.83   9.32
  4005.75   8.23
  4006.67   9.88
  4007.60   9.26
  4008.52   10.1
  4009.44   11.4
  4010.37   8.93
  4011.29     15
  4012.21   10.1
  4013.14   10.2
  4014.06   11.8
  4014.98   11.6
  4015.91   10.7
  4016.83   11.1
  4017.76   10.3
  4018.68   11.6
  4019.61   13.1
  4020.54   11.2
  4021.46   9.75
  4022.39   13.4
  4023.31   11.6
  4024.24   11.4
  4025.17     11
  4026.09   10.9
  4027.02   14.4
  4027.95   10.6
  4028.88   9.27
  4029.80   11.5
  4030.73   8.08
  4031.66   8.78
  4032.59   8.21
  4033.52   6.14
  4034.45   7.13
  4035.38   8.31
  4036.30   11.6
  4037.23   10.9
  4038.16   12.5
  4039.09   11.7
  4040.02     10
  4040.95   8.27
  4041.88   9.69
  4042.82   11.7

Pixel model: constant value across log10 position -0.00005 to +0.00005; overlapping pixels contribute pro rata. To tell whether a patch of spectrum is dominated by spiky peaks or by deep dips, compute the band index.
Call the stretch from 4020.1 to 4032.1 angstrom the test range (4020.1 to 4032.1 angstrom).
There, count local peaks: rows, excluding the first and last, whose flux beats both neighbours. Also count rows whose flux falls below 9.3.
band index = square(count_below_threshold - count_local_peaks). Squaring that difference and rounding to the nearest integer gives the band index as 0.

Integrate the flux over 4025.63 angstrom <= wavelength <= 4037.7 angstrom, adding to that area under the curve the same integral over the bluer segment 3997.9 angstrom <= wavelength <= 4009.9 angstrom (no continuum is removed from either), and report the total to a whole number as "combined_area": 235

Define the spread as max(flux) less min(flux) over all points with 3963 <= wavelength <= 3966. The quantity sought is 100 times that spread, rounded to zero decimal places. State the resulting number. 284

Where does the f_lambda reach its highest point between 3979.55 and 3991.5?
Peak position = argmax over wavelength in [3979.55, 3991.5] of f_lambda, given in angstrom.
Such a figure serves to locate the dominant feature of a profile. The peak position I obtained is 3980.92 angstrom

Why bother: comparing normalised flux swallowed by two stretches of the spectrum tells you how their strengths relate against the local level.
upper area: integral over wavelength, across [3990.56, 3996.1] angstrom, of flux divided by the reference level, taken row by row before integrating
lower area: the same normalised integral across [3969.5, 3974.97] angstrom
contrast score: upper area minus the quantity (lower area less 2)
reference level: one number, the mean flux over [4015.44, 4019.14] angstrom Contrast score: 5.1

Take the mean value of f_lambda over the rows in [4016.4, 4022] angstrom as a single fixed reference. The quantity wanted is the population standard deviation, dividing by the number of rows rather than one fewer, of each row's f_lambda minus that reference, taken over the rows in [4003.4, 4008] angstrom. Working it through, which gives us 0.8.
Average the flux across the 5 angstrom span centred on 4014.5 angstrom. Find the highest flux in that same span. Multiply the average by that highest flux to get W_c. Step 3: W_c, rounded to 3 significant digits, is 129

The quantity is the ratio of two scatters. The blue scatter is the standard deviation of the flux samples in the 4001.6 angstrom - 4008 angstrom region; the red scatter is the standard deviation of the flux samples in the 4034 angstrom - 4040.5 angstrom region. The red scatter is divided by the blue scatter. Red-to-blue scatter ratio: 1.15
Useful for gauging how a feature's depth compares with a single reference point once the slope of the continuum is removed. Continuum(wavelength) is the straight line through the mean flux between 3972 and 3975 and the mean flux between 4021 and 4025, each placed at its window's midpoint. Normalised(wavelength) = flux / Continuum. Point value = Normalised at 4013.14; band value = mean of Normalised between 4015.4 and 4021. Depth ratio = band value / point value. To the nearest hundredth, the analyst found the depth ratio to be 1.03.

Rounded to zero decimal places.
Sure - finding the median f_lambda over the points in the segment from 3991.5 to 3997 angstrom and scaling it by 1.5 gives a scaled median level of 14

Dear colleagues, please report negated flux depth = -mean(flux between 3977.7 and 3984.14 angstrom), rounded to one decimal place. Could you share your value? -9.1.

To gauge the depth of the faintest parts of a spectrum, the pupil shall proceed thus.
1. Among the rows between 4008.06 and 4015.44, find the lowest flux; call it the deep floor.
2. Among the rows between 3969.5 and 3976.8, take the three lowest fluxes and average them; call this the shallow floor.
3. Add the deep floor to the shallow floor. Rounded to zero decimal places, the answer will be 12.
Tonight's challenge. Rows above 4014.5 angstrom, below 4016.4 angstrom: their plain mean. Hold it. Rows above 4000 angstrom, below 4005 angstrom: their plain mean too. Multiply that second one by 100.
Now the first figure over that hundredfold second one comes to 0.0106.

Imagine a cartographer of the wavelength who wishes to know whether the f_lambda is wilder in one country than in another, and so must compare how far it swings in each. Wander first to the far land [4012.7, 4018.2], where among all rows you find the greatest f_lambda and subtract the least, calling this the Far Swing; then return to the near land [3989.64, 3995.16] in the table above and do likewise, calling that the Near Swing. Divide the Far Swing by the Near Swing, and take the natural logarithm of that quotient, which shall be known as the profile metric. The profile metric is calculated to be -0.75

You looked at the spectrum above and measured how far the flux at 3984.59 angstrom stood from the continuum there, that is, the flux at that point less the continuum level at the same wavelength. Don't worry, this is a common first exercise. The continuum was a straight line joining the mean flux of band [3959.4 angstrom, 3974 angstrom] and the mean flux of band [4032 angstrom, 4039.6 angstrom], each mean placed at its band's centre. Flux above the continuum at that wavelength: 3.3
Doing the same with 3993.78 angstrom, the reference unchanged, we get 2.9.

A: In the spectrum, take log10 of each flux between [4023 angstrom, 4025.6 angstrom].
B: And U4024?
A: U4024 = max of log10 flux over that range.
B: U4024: 1.1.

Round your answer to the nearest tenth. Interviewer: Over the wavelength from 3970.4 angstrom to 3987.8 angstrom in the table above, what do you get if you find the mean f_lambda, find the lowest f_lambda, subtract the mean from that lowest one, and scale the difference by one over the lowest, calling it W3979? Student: -1.9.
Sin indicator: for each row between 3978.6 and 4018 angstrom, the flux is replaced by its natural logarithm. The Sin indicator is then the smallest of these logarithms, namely 1.9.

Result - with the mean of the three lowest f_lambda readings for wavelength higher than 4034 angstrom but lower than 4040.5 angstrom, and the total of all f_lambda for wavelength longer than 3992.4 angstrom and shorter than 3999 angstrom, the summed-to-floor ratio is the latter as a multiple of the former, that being 7.2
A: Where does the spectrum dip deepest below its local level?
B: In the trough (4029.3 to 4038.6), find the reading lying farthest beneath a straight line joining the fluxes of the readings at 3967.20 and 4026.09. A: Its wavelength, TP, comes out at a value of 4033.52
